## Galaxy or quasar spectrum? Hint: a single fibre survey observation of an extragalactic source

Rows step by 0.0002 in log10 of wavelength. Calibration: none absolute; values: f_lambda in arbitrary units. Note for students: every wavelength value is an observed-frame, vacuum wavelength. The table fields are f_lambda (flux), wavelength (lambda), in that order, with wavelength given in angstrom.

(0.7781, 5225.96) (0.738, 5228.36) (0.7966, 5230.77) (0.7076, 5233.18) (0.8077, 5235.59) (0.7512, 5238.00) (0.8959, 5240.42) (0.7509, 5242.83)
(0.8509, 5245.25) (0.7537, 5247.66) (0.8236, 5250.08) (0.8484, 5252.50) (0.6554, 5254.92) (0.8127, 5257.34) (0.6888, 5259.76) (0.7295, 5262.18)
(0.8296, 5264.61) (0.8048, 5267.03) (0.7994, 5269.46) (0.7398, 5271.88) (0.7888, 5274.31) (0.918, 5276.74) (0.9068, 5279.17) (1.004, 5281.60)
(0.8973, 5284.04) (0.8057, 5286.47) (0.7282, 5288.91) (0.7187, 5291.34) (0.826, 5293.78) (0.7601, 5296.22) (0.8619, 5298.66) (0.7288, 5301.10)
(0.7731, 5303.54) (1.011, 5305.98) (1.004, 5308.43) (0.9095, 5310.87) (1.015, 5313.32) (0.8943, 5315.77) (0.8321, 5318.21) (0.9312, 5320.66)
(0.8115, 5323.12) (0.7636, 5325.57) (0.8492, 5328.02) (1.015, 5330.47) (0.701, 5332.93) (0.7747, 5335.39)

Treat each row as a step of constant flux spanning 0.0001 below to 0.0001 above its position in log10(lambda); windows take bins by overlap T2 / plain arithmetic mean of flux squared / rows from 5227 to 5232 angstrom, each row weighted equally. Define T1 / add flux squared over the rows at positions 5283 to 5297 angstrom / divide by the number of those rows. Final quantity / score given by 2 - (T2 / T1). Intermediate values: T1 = 0.627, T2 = 0.59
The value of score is 1.06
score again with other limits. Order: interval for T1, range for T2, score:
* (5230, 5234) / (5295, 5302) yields 0.91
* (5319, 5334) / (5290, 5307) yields 1.08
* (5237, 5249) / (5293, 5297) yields 1.02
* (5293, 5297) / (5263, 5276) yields 1.00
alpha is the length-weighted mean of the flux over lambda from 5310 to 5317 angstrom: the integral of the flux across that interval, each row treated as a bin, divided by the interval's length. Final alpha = 0.94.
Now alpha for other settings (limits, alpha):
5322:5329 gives 0.81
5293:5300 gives 0.81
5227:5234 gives 0.75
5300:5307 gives 0.84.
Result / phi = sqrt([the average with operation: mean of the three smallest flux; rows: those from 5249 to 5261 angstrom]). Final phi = 0.848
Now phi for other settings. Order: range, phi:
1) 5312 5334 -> 0.871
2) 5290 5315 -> 0.858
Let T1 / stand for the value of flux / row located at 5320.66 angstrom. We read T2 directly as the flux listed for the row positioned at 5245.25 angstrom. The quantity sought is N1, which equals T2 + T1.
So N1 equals 1.78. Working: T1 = 0.9312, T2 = 0.8509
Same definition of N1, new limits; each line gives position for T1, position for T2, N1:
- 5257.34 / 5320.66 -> 1.74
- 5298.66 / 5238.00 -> 1.61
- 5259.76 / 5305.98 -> 1.70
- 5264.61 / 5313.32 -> 1.84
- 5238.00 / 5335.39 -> 1.53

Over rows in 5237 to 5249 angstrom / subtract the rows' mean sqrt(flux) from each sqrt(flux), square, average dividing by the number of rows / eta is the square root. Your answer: 0.034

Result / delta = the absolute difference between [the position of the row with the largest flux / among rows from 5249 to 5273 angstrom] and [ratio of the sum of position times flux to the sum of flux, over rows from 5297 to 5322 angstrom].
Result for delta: 57.4 angstrom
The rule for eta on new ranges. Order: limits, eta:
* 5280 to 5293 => 0.058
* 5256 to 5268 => 0.031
